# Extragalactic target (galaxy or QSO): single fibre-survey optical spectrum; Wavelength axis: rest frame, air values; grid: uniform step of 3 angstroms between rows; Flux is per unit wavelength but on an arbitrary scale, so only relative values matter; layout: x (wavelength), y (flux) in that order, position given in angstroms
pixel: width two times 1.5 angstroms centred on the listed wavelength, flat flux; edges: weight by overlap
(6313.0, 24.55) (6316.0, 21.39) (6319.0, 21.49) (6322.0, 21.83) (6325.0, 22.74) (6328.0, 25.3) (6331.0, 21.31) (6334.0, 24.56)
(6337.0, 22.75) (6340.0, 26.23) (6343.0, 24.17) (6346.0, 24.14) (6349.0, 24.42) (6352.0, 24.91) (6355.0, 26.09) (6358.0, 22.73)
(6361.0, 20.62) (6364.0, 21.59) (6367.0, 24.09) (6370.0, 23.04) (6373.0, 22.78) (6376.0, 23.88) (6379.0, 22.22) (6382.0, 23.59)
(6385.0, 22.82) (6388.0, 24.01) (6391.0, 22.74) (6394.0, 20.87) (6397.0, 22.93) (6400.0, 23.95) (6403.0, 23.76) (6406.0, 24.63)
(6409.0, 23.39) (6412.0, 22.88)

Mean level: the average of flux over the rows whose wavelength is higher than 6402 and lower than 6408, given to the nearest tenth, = 24.2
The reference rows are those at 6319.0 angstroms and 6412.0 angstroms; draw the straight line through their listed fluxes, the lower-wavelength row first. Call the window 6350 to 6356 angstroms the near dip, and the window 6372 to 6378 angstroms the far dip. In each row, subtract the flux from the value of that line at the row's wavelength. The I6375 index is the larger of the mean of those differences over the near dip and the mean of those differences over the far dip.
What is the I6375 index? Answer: -1.0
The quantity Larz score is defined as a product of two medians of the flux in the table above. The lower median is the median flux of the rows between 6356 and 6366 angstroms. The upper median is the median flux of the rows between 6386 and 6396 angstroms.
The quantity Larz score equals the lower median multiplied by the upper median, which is 491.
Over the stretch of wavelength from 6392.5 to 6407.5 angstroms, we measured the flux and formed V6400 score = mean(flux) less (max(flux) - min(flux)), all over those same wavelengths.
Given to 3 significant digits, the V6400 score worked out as 19.5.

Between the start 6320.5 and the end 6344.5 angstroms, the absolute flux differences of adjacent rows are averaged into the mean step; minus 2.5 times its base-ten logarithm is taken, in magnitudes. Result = -1.03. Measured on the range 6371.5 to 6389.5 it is -0.21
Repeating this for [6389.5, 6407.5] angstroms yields -0.20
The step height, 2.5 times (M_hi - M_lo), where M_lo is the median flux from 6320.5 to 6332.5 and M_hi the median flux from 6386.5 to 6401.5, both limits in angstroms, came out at 1.6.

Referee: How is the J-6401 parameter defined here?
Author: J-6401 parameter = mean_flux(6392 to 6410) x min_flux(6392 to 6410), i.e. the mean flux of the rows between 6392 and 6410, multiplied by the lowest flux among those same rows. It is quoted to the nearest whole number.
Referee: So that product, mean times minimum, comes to 485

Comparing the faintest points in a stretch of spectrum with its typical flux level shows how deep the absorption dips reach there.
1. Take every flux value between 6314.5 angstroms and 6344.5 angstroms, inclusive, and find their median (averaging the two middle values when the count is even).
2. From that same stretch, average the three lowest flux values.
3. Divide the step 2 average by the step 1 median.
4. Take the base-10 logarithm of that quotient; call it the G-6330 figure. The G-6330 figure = -0.0265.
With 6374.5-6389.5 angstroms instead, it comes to -0.0133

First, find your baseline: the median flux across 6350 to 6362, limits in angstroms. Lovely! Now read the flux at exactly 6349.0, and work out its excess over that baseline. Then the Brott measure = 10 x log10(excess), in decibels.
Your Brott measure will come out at -2.2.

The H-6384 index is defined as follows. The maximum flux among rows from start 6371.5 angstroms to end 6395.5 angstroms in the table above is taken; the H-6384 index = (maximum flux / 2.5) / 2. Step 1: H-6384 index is 4.80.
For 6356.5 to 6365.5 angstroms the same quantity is 4.55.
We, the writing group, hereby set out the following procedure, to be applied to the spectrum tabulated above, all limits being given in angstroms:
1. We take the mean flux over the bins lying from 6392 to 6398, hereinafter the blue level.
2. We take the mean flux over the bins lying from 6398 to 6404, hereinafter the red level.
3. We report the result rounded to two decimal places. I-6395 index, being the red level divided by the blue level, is 1.09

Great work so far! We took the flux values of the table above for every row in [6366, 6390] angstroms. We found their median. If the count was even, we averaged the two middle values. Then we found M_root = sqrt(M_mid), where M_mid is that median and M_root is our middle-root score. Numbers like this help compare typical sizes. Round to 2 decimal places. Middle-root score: 4.83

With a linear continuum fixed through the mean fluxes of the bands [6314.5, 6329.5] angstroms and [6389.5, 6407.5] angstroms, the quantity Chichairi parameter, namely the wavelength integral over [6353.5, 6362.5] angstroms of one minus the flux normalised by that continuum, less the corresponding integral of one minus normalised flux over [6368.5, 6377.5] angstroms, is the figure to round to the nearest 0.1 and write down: 0.0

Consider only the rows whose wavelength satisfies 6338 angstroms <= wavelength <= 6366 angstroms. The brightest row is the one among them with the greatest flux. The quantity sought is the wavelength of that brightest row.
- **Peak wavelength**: 6340.0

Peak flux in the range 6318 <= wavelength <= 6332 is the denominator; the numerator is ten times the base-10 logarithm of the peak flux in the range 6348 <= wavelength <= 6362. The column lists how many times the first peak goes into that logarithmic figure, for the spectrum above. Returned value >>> 0.560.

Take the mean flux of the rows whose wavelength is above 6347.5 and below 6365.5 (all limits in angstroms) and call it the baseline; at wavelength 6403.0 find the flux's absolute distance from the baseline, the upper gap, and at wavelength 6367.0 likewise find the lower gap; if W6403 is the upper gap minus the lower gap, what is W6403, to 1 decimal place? -0.3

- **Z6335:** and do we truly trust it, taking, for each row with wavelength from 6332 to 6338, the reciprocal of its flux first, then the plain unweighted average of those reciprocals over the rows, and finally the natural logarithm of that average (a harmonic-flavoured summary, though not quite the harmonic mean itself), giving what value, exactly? -3.16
